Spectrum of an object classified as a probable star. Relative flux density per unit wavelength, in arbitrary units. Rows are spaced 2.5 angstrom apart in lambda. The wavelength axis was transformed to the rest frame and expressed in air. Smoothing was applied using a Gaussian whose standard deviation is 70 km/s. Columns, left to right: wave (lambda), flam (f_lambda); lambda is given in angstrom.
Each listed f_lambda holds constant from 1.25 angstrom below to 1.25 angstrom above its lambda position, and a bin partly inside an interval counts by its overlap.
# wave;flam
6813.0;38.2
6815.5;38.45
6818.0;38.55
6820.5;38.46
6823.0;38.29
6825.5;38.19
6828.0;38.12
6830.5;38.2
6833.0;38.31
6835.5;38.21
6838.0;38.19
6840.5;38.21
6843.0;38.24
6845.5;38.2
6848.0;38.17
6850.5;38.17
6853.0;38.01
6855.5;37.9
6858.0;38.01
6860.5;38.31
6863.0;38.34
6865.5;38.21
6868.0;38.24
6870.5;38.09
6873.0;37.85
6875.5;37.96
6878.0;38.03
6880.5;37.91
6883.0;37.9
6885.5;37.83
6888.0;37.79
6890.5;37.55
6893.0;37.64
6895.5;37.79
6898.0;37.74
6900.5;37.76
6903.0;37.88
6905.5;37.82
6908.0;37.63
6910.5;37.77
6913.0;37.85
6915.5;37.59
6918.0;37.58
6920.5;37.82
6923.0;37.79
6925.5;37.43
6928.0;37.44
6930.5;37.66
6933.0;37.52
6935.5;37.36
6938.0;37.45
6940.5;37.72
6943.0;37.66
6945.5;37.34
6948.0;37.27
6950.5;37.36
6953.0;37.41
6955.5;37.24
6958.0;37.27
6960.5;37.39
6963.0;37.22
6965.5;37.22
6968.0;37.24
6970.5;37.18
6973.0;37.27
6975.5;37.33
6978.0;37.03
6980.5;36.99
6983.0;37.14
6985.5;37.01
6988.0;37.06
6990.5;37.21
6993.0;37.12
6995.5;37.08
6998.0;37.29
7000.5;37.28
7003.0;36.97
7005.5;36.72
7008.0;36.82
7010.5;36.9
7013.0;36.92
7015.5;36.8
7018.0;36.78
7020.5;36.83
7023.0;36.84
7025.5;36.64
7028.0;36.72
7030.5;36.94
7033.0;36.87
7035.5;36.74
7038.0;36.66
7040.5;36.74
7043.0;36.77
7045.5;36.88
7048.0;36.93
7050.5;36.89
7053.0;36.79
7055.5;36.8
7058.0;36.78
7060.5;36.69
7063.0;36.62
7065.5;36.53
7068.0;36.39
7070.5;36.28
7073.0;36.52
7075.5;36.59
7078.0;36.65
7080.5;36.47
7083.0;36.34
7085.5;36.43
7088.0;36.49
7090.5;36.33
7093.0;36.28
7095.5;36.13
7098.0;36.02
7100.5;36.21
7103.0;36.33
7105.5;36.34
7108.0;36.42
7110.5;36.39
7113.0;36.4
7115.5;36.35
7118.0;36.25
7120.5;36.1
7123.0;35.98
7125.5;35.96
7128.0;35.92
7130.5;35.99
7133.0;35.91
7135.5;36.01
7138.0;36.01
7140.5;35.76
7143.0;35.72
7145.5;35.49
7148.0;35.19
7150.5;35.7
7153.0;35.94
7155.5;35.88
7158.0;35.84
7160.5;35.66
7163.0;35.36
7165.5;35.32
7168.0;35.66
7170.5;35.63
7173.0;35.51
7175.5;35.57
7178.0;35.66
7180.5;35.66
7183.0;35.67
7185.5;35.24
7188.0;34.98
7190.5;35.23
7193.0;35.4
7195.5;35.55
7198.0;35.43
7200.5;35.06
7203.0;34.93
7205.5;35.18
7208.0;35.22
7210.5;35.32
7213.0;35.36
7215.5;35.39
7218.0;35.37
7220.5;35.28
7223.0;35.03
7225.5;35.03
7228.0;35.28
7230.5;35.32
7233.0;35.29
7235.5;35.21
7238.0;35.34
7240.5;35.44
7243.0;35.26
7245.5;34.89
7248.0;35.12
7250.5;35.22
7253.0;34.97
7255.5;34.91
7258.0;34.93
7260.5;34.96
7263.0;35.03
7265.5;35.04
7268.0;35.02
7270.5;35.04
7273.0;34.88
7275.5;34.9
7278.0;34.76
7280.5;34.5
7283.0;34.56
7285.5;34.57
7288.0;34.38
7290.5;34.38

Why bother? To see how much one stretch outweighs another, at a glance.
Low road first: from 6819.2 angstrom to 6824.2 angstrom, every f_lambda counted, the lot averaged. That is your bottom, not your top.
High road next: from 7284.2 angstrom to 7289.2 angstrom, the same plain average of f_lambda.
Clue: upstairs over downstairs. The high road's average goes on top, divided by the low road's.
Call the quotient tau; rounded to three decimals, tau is 0.898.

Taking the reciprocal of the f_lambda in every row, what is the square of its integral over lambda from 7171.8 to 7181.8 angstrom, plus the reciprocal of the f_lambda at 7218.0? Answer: 0.107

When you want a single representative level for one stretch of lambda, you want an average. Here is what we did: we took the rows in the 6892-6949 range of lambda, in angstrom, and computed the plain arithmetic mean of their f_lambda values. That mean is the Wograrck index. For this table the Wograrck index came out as 37.6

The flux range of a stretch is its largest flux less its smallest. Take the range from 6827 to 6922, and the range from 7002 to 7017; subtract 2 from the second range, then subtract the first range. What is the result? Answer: -2.54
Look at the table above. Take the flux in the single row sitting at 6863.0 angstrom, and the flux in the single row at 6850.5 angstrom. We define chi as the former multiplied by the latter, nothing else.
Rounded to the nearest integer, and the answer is 1463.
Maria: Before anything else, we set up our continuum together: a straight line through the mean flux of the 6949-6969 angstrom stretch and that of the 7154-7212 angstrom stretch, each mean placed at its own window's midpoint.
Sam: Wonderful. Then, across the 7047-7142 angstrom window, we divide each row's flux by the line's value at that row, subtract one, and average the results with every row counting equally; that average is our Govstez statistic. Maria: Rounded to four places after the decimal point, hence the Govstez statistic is 0.0049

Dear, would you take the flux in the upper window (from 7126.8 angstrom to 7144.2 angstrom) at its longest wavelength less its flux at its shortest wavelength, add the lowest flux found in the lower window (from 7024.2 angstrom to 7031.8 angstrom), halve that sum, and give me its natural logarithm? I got 2.90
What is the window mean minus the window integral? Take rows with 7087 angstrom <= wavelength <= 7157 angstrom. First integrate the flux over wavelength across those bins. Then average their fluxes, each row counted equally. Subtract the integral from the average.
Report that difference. -2488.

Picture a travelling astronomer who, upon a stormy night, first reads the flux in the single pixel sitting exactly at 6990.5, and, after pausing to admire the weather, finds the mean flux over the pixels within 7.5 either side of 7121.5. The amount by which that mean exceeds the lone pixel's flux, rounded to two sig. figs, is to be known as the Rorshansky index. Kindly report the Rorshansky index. -1.1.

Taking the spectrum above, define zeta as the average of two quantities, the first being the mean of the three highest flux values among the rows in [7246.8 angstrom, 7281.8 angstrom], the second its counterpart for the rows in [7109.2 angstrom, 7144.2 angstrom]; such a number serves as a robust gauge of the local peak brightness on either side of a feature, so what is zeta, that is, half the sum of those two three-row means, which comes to 35.8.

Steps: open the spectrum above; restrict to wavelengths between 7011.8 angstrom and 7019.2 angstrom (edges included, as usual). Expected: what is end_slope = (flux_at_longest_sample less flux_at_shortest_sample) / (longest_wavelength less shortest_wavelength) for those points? -0.028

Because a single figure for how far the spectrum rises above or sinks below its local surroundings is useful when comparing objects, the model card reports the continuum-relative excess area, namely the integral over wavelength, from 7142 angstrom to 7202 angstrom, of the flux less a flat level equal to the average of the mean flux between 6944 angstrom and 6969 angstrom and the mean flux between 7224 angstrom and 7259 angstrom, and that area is -43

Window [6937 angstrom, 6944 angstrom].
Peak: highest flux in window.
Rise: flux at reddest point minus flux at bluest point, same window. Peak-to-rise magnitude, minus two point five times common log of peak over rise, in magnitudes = -5.64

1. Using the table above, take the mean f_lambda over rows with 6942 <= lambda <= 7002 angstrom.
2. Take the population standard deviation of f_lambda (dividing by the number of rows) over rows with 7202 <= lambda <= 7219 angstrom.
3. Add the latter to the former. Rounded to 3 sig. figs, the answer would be 37.4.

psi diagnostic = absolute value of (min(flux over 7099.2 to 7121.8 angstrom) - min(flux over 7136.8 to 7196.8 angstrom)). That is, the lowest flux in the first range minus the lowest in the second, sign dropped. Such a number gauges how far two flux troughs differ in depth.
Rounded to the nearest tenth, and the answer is 1.1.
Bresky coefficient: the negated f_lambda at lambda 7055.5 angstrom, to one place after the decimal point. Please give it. -36.8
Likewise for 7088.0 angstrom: -36.5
